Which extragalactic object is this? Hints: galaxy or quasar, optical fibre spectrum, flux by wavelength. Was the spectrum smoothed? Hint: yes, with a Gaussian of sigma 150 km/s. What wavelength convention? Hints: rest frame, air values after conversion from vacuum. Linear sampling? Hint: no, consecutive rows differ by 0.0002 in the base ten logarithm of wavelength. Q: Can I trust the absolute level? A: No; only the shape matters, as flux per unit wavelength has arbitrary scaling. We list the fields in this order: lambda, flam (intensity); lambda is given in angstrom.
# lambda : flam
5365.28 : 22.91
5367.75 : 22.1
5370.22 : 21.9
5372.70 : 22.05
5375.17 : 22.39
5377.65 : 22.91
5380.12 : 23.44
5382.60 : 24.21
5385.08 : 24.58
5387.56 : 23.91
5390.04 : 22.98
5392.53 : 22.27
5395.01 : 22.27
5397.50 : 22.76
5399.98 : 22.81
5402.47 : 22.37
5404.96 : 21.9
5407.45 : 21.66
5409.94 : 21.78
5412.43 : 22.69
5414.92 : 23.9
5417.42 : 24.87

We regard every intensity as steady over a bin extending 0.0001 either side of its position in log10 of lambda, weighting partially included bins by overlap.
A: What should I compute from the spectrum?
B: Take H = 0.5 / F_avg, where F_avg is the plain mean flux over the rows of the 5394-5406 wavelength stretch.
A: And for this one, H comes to 0.0223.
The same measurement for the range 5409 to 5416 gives 0.0219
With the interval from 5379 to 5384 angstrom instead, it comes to 0.0210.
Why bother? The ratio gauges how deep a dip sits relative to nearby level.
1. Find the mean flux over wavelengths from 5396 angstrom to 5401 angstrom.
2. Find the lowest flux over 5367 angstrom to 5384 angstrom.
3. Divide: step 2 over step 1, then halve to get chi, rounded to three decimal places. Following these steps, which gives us 0.481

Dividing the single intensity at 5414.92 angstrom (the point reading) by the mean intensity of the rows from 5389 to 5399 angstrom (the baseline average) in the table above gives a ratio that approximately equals 1.06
